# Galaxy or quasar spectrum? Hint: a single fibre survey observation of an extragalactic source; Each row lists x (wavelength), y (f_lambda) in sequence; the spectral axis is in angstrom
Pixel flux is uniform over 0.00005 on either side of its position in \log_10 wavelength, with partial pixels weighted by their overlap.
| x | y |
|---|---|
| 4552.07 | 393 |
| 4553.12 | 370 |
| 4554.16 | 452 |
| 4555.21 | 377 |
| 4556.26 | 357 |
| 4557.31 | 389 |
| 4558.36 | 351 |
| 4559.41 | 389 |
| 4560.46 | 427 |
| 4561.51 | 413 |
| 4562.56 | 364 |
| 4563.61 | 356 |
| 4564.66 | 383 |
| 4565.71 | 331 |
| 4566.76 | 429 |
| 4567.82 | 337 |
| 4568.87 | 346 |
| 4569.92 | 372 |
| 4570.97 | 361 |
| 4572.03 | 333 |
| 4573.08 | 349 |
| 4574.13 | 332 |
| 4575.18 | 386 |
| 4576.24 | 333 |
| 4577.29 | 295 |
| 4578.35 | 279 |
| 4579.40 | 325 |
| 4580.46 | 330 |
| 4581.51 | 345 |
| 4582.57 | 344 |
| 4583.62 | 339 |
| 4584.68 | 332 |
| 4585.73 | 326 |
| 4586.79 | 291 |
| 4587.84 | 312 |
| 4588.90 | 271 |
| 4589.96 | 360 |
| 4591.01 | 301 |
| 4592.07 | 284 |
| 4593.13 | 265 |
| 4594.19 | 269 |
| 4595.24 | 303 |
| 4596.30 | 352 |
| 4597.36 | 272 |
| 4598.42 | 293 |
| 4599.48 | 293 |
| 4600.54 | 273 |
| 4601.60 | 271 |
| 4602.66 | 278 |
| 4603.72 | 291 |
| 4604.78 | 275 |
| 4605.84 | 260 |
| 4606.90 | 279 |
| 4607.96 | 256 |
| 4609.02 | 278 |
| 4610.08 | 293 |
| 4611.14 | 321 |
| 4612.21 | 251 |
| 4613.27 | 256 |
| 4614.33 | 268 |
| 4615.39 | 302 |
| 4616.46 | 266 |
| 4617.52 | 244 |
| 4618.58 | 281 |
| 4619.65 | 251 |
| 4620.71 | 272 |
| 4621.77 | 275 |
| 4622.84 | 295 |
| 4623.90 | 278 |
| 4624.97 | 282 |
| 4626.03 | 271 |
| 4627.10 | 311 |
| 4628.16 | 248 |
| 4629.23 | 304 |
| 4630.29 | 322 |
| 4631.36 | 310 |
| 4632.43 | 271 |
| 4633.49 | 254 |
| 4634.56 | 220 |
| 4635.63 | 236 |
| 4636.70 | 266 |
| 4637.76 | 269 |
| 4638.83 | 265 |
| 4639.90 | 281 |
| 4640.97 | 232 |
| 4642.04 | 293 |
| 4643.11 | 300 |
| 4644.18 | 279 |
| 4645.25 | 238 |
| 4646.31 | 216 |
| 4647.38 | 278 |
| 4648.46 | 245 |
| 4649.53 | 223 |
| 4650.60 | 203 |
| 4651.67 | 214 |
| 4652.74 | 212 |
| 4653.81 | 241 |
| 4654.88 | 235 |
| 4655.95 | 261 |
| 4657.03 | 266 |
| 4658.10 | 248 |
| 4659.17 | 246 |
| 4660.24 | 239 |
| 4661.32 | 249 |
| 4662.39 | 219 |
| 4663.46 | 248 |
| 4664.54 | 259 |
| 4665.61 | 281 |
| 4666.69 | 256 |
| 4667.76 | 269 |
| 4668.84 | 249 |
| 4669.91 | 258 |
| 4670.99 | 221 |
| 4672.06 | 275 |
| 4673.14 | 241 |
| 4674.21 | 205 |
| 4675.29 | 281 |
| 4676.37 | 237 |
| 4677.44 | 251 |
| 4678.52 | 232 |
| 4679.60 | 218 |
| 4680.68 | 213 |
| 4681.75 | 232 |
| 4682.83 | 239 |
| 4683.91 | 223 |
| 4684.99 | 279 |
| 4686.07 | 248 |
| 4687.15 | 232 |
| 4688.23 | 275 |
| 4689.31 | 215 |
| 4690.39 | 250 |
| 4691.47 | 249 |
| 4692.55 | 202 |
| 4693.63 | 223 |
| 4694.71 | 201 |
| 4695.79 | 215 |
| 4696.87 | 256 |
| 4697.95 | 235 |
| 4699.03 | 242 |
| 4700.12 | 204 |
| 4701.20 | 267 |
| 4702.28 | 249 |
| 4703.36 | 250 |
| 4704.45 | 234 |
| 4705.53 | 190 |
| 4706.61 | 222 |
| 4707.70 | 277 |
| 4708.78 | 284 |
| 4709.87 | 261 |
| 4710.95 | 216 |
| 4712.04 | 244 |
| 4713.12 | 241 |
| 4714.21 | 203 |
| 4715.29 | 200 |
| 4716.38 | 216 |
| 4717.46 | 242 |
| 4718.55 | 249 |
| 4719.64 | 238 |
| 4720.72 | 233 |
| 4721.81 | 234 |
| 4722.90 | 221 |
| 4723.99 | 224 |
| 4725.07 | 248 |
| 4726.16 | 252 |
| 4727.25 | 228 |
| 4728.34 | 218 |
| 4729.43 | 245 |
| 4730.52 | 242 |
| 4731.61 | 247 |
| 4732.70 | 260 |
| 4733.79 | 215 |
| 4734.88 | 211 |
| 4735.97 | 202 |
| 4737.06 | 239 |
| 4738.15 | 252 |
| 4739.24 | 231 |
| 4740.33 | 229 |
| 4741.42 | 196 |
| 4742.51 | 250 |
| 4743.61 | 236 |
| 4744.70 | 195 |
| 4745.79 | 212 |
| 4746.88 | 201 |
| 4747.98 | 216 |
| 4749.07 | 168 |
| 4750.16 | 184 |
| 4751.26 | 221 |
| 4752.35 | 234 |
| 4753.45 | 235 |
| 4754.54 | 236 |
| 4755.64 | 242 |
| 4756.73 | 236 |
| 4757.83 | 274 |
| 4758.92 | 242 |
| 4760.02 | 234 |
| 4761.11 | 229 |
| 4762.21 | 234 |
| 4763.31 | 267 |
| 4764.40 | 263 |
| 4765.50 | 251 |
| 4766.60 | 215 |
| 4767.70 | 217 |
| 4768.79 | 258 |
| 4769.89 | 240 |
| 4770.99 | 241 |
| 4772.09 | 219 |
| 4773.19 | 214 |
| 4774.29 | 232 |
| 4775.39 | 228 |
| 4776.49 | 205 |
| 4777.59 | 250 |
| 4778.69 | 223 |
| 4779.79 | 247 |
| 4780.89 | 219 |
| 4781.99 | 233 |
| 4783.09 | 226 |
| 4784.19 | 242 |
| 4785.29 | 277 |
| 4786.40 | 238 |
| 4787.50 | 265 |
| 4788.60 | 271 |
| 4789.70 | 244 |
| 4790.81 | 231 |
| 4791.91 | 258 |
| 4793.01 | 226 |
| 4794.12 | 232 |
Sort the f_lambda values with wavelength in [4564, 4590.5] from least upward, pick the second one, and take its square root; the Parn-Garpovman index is 16.7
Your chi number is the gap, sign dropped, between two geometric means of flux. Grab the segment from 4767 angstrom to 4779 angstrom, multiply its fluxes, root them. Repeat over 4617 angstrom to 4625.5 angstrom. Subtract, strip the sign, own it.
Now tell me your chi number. 43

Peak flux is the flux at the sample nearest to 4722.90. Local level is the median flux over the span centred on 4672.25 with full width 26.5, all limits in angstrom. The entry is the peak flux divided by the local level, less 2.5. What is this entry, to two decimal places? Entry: -1.60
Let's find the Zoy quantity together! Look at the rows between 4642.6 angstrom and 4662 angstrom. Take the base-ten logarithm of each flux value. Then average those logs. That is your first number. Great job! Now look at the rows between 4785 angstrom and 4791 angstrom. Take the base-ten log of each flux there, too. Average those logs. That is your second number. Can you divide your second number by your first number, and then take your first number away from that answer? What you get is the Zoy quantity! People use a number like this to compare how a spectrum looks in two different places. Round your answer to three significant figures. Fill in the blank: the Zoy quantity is -1.38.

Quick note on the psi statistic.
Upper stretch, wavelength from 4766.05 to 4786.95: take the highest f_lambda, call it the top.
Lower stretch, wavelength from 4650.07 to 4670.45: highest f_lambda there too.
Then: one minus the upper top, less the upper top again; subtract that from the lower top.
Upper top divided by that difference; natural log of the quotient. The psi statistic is -1.10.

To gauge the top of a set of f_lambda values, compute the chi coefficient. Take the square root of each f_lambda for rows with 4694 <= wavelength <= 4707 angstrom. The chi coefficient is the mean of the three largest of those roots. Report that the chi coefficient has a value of 16.1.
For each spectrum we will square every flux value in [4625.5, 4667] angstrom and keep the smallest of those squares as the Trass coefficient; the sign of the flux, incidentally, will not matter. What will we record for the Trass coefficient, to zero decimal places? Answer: 41209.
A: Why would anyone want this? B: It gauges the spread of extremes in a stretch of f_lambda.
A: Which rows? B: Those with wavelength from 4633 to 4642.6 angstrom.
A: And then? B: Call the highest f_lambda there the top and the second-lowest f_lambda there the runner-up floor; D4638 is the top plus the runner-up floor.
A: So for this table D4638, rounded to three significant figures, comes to 525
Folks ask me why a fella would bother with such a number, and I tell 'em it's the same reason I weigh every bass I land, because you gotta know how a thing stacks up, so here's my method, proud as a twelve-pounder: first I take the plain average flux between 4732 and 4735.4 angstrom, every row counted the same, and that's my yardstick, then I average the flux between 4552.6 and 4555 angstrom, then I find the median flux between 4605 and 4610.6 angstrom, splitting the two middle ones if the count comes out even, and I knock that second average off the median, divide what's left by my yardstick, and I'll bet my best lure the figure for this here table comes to -0.6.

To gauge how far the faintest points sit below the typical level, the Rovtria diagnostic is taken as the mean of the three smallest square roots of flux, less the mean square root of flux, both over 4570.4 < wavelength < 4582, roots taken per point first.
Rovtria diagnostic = -0.94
